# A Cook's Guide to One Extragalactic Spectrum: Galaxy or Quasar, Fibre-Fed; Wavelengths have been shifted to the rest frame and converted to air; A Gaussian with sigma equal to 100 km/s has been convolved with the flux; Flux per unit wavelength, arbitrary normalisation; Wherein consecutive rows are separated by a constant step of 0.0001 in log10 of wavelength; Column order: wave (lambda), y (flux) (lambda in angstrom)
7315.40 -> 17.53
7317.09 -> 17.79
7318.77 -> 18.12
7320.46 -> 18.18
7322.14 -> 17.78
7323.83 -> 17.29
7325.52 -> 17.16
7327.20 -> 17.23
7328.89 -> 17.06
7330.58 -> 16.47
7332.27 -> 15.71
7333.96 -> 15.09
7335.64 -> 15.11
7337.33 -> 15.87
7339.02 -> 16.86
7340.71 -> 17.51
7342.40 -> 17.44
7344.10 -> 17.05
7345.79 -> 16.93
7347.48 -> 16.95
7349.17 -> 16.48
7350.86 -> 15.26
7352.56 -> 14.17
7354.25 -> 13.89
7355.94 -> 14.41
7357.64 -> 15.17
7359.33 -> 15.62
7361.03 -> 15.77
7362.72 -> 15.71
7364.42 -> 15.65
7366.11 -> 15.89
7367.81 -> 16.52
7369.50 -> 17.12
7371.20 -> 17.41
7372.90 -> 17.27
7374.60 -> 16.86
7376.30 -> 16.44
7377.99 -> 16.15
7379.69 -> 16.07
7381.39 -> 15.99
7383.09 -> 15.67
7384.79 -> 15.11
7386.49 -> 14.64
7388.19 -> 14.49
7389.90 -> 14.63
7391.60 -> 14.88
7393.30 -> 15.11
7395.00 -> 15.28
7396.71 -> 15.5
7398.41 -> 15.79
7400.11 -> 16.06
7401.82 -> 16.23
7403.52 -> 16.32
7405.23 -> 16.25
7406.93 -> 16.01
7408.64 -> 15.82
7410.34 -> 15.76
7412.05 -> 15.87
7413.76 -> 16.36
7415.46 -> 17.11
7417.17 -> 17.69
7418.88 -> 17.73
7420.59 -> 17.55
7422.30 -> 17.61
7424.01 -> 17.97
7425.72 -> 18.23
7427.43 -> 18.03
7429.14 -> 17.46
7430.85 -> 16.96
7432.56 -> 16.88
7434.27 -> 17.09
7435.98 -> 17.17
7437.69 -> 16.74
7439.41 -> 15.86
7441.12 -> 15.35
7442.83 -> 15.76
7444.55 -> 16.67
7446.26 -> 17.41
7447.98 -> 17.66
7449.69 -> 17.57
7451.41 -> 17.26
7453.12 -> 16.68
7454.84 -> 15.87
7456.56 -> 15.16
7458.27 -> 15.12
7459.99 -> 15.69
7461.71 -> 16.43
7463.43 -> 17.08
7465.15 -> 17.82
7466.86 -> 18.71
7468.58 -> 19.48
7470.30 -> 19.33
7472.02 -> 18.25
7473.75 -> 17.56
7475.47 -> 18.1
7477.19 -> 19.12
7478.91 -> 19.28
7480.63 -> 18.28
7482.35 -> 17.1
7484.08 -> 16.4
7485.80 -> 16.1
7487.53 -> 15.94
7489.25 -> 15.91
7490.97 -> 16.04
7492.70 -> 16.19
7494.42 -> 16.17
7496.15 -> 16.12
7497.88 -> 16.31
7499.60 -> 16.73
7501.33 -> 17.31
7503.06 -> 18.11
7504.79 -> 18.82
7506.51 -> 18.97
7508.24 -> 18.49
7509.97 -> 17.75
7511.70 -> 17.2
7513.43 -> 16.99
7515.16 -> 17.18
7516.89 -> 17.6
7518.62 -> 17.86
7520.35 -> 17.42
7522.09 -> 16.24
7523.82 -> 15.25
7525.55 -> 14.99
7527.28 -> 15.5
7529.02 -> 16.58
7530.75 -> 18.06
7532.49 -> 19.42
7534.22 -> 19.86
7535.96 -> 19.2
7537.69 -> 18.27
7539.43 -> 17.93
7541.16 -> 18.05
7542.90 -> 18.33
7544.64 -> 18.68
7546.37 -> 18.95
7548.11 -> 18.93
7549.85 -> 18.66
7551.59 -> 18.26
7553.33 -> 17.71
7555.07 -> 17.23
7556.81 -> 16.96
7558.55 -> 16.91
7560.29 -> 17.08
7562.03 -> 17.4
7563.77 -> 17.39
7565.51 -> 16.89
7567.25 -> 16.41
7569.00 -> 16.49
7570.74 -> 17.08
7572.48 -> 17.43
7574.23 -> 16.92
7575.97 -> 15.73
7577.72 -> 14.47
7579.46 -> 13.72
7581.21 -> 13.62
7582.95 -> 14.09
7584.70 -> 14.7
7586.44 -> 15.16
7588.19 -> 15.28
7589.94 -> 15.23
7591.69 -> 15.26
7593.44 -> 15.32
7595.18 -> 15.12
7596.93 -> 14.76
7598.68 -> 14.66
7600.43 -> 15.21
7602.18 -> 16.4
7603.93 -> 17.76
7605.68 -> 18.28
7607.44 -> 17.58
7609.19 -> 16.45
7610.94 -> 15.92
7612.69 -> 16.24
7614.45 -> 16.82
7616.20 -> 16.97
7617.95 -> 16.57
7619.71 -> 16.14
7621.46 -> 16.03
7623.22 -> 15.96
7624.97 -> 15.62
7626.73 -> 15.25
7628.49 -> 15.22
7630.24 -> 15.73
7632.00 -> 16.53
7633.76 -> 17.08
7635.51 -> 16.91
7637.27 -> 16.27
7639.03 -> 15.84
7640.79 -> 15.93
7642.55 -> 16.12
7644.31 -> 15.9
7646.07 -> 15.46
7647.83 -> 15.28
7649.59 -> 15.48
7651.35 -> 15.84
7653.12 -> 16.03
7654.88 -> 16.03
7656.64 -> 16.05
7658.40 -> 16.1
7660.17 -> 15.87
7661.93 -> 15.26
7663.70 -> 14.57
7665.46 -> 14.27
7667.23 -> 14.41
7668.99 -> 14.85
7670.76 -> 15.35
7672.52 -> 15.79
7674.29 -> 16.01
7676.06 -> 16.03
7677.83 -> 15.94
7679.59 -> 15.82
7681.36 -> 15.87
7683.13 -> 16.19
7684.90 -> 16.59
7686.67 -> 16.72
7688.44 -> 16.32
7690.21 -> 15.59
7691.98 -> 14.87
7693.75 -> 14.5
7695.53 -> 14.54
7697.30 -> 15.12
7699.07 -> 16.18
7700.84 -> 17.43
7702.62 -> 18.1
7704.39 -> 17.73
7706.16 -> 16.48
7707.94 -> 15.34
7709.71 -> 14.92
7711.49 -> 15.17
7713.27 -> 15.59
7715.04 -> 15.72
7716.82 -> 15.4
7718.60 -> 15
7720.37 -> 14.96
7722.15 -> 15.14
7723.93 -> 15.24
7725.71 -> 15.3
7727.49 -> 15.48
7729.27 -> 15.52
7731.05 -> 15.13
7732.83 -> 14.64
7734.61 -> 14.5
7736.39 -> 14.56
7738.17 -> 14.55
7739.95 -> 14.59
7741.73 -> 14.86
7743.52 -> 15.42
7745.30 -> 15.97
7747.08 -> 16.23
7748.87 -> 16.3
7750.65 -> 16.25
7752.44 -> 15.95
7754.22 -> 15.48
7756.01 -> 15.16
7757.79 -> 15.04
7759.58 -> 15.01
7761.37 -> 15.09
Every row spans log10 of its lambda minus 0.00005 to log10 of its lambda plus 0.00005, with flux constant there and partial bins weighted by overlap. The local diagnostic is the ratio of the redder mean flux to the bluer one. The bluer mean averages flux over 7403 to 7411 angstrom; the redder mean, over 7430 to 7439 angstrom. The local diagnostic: 1.06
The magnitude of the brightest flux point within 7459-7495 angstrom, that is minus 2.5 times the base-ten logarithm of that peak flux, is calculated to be -3.224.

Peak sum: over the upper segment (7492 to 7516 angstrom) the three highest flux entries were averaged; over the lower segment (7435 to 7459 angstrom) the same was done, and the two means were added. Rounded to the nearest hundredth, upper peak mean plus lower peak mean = 36.31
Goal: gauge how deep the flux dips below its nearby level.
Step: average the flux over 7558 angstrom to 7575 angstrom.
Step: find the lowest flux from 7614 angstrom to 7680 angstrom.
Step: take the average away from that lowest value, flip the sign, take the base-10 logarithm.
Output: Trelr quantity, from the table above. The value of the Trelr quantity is 0.44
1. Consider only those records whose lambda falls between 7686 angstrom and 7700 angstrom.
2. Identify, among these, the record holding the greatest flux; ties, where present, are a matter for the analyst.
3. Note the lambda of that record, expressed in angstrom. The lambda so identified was 7686.67 angstrom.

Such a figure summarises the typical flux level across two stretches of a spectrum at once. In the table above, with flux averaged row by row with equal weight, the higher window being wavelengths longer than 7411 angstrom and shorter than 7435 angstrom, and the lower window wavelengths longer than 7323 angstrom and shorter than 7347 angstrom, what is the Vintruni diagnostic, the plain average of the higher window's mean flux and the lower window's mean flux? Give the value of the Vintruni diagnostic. 17.0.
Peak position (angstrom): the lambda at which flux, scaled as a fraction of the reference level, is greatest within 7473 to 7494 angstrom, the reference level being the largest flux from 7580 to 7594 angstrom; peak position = 7478.91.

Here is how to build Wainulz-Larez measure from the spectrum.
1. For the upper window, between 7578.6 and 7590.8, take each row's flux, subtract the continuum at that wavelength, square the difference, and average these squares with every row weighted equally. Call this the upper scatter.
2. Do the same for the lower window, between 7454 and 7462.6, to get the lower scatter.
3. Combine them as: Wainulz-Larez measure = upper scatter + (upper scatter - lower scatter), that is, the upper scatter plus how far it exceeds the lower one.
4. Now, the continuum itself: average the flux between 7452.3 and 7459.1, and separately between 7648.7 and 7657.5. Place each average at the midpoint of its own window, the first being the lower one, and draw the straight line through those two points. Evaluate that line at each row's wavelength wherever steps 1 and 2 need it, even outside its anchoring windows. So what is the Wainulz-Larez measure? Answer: 3.9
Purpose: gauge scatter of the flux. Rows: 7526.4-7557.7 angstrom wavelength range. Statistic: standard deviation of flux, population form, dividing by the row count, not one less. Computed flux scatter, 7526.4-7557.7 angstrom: 1.0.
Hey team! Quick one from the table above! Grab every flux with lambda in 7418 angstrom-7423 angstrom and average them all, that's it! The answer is 17.6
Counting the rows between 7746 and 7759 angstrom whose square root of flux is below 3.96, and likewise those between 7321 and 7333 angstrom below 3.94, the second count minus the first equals -3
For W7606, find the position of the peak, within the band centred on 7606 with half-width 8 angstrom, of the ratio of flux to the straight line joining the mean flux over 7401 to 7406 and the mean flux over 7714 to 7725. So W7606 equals 7605.68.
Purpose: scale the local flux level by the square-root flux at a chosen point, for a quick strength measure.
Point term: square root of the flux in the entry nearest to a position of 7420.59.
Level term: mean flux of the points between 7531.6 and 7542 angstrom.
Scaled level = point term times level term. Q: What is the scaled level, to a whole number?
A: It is 79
